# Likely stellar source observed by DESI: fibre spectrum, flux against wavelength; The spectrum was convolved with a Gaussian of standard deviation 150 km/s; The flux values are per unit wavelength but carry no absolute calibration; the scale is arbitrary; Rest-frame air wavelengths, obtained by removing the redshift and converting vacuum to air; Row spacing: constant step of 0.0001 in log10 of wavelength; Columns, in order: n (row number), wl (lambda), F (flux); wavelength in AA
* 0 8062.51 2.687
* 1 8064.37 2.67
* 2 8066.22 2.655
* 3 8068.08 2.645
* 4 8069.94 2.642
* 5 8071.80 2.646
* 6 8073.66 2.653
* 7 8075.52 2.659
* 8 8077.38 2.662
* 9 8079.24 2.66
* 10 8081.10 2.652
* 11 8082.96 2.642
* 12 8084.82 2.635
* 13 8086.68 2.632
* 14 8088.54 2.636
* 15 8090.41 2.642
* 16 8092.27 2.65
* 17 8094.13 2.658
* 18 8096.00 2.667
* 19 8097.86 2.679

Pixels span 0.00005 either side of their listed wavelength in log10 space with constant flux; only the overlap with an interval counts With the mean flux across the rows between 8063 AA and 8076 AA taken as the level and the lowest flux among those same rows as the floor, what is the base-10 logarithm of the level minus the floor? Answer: -1.96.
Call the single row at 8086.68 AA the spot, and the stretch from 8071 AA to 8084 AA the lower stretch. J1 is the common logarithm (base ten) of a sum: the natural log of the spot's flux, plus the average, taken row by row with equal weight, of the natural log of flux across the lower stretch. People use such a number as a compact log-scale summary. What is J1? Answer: 0.289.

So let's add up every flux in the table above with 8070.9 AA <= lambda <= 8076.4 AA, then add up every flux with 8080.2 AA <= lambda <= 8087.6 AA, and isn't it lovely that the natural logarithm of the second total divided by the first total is 0.3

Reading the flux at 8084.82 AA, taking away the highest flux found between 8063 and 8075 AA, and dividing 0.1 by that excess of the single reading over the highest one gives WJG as -2.9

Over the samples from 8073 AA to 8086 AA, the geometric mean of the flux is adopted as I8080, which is 2.65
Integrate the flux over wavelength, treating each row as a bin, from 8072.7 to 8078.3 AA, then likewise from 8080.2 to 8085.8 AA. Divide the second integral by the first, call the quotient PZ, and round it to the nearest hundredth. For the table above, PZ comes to 1.00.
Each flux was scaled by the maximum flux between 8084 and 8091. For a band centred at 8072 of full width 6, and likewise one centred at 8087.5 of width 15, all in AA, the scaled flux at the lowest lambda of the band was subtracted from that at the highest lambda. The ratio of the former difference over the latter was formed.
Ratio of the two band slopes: 1.8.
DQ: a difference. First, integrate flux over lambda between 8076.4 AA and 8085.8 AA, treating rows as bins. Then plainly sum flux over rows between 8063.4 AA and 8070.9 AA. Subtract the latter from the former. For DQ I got 14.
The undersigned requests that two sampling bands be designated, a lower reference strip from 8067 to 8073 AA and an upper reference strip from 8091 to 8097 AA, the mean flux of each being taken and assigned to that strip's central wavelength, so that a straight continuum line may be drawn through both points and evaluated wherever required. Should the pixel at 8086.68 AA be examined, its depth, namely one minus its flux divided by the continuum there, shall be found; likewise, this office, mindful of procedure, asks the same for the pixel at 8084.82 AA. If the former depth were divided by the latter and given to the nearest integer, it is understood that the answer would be 1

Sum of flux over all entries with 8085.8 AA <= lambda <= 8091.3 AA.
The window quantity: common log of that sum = 0.90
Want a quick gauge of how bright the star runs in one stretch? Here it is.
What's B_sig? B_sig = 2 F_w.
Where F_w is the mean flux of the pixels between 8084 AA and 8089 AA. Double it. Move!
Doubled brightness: 5.27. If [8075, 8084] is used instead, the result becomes 5.31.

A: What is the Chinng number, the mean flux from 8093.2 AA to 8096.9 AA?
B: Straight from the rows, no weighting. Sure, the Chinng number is 2.66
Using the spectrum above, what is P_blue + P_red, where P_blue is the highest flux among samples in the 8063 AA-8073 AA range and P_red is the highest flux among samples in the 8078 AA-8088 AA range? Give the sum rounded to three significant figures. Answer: 5.33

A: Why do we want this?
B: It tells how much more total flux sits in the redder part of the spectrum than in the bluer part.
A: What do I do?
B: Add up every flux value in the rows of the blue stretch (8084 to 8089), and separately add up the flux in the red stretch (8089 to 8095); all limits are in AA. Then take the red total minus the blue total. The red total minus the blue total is 0.05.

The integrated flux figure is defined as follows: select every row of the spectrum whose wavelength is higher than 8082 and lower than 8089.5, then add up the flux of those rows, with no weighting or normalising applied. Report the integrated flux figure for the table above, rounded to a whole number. 11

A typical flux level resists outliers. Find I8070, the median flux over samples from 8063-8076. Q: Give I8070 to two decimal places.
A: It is 2.65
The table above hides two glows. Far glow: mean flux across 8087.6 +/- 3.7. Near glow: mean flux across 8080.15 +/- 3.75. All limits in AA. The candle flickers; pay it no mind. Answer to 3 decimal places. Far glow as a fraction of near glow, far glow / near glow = 0.993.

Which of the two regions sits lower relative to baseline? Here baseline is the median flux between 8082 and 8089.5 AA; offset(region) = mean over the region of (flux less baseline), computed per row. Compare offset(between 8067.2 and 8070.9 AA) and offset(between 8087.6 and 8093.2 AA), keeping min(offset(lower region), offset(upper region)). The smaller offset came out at 0.007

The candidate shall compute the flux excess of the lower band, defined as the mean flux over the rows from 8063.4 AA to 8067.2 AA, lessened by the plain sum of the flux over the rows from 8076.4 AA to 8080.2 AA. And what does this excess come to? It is -2.66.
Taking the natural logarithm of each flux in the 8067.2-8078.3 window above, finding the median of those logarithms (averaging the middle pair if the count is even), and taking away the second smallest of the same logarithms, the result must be 0.0017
